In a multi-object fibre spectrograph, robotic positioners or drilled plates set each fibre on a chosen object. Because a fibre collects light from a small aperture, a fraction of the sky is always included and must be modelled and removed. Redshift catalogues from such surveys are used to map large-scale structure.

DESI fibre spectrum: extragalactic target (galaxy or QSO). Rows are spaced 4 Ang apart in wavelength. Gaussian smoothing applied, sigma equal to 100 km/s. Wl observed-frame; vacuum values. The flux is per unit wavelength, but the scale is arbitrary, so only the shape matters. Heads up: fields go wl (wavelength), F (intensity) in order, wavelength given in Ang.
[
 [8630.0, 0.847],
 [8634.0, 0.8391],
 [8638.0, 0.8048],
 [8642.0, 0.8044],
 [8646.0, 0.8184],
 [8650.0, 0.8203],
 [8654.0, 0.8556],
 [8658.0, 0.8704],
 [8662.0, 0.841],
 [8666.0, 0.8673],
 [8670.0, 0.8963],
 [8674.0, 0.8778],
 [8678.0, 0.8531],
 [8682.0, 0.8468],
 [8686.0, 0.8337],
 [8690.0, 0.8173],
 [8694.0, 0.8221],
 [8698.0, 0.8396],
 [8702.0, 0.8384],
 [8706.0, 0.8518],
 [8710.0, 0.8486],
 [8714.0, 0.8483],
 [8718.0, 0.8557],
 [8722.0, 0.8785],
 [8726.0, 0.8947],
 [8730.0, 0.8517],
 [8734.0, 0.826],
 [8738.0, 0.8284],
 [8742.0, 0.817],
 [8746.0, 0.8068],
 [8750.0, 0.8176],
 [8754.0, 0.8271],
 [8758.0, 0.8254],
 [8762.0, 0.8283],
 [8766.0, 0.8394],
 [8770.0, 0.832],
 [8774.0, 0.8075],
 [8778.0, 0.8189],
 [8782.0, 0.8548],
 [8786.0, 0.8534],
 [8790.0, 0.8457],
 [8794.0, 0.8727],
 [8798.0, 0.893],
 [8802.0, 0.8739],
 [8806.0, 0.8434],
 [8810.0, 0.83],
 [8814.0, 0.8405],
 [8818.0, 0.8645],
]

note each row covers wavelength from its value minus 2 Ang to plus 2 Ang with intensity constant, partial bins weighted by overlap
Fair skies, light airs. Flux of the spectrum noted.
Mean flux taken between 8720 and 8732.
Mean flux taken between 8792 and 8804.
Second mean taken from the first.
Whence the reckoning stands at 0.00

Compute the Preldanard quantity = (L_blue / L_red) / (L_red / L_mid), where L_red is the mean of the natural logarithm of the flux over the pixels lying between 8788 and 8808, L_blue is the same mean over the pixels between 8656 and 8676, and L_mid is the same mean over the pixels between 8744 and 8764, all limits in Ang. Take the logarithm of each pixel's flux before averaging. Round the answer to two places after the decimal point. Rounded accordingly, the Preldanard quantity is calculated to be 1.31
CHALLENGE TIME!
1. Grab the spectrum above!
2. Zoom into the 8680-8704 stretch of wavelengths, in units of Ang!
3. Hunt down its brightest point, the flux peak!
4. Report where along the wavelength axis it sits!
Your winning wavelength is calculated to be 8682.0 Ang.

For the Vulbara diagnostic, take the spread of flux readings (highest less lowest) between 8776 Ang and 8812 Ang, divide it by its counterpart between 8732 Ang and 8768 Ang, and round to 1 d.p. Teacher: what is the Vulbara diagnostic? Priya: 2.3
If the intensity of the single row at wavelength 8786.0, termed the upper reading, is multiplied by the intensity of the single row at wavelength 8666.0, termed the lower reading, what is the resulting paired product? 0.74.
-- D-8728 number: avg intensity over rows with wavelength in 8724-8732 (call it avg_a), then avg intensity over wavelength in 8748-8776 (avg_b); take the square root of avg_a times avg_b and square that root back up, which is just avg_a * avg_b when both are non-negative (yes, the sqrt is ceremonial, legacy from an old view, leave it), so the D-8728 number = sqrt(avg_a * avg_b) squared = 0.721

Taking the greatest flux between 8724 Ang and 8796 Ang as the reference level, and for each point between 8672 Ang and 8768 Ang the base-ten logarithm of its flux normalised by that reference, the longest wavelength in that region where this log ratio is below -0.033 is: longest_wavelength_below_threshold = 8762.0 Ang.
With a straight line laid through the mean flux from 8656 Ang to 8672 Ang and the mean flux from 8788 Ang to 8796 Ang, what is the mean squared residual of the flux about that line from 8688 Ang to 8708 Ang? 0.0012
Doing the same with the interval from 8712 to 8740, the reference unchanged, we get 0.0006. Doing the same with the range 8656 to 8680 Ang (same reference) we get 0.0003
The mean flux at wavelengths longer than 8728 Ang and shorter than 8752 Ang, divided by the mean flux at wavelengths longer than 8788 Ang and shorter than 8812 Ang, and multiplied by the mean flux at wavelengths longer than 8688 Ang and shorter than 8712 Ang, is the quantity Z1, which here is 0.802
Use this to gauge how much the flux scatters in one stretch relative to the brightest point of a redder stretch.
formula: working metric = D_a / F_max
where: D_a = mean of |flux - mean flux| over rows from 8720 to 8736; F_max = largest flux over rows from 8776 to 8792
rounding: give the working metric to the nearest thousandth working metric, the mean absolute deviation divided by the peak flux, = 0.028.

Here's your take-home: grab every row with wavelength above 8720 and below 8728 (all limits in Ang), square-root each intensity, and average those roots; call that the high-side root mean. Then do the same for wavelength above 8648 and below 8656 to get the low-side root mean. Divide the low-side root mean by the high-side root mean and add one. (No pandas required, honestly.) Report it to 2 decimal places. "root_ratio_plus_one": 1.97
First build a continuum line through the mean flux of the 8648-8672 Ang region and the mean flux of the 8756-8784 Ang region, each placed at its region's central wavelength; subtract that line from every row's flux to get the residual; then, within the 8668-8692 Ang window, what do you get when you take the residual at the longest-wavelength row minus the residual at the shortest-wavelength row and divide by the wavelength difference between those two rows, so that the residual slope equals -0.004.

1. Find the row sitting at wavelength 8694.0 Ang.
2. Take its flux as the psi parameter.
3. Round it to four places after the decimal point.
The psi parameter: 0.8221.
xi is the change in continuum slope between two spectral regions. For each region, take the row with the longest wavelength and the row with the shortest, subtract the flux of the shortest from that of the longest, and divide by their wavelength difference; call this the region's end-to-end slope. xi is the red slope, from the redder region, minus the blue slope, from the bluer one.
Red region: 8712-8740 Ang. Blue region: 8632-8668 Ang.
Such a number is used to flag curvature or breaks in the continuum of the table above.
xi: -0.0017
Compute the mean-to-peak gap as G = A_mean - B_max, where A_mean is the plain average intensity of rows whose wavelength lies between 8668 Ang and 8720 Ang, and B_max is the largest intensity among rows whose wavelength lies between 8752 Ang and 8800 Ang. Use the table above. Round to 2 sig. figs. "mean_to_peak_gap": -0.045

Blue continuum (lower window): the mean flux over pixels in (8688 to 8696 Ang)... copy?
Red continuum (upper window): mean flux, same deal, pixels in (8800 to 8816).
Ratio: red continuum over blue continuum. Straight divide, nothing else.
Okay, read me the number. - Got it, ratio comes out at 1.03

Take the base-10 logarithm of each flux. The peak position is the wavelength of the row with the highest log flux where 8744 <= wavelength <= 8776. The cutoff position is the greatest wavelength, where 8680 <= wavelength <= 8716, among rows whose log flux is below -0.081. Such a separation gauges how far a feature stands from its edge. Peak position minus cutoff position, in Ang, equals 72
